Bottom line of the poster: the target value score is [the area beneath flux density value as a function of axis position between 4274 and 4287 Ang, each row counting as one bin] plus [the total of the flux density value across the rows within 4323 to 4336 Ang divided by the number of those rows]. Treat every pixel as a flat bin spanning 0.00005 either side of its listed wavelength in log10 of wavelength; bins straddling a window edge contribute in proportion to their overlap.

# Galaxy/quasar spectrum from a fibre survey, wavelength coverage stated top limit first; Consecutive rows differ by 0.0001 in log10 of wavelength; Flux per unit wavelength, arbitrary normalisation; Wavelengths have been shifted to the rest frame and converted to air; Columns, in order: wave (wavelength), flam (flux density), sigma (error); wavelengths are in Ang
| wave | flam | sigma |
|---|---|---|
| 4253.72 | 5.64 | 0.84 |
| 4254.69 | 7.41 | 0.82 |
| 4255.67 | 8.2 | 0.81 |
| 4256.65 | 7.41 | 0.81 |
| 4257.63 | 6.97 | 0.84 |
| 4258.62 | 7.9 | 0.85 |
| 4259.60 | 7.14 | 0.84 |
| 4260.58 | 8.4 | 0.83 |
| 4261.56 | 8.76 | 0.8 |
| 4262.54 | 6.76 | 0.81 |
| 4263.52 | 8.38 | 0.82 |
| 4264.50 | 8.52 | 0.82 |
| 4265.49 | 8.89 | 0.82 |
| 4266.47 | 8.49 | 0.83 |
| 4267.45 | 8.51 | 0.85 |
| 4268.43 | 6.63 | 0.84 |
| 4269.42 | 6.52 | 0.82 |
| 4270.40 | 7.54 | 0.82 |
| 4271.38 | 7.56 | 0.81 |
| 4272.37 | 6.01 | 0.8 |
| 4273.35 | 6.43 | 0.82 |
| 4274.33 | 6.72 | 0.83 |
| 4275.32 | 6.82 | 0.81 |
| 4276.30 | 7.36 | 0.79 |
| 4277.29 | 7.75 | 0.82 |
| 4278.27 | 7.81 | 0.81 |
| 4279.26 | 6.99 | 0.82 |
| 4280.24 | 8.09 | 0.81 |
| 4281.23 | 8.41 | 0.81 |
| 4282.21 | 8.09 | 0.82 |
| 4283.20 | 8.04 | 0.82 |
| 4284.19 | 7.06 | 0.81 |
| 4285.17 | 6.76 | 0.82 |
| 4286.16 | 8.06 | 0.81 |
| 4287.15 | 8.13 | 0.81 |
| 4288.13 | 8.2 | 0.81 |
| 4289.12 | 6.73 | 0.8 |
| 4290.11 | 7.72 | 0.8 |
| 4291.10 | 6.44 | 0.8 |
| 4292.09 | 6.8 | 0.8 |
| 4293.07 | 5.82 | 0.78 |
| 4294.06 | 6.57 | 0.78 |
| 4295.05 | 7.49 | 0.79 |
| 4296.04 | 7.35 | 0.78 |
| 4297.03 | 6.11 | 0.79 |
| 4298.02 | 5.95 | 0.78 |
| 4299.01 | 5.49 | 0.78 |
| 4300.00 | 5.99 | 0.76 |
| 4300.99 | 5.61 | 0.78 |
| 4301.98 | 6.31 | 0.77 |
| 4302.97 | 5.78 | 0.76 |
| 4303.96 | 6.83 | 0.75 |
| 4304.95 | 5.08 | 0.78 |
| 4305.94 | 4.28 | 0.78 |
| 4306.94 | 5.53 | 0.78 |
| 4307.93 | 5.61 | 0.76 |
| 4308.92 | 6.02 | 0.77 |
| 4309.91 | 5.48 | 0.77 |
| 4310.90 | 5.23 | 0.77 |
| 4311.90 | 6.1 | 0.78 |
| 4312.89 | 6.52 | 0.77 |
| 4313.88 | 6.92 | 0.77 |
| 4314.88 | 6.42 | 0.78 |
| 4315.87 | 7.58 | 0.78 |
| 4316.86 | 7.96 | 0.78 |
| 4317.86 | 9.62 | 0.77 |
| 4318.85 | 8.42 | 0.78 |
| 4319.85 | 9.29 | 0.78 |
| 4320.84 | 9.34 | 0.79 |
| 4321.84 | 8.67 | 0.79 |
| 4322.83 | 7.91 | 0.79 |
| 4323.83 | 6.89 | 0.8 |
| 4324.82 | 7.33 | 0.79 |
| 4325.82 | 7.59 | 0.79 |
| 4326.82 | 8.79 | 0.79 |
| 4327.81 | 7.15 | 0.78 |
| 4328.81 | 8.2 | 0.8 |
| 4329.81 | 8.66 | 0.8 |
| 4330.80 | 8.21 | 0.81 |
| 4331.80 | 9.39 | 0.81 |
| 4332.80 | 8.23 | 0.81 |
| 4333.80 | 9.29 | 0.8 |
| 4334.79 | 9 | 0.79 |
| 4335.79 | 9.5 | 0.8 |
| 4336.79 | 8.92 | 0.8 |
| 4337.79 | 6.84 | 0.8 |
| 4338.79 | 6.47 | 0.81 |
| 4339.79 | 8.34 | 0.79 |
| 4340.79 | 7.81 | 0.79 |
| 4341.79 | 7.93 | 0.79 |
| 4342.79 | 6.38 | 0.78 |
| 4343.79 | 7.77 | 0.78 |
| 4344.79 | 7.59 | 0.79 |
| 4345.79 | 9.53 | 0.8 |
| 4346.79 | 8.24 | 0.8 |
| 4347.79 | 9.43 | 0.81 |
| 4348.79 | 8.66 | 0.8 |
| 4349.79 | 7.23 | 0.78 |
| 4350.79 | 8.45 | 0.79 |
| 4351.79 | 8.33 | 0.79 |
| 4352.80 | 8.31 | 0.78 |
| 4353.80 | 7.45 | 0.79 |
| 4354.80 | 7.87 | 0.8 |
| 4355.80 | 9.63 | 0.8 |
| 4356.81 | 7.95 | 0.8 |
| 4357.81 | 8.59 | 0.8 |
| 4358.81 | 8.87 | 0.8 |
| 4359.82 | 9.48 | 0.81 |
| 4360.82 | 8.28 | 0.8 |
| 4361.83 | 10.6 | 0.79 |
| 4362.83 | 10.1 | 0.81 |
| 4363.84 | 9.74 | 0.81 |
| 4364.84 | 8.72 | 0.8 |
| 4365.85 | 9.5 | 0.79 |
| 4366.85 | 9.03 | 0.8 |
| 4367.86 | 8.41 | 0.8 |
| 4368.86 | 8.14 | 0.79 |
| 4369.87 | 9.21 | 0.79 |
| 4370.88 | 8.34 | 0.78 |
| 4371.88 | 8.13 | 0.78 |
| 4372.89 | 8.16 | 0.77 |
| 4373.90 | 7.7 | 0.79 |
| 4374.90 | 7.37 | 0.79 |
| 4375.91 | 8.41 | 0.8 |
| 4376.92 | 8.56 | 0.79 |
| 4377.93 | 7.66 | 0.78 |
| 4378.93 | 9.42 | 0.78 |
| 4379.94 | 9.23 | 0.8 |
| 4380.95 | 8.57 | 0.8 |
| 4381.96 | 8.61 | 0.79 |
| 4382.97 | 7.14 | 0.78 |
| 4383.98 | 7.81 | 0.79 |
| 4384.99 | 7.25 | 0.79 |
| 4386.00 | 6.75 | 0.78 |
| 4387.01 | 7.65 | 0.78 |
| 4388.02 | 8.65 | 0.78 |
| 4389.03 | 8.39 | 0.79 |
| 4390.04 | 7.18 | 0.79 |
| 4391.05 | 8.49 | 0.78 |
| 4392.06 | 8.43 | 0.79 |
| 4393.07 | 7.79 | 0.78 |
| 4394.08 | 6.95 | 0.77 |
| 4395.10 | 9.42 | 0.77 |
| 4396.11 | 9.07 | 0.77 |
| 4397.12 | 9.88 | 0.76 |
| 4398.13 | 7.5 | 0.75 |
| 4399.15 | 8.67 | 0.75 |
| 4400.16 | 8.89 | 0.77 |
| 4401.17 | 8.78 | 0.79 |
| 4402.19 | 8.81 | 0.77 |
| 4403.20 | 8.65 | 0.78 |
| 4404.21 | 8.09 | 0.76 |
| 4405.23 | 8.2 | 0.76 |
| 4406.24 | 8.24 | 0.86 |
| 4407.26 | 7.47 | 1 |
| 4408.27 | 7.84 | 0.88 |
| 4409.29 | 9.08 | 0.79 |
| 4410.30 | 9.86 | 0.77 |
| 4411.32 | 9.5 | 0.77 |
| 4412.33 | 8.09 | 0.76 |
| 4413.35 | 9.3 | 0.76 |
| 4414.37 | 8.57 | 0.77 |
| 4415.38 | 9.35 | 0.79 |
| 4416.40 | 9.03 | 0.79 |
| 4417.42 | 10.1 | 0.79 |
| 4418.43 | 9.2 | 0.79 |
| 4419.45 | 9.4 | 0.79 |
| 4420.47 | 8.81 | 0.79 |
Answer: 107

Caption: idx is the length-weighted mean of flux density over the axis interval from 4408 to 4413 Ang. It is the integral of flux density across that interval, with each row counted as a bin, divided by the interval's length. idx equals 9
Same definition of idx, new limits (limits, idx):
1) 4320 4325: 8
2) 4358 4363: 9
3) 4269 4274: 7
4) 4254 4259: 7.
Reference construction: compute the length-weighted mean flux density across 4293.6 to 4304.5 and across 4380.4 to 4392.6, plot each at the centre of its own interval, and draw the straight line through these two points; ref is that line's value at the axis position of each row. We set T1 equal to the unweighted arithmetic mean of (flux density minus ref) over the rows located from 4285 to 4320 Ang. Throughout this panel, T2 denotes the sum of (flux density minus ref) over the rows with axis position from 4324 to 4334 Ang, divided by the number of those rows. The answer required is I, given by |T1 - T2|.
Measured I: 1.1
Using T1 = 0.3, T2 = 1.42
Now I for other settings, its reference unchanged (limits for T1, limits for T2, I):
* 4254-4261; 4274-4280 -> 0.7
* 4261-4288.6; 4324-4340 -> 0.4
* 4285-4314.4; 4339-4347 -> 0.8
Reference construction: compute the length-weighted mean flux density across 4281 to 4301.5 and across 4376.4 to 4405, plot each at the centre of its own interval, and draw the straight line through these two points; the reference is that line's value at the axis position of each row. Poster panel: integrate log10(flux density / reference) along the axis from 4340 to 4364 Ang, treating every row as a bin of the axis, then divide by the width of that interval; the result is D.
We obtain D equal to 0.035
